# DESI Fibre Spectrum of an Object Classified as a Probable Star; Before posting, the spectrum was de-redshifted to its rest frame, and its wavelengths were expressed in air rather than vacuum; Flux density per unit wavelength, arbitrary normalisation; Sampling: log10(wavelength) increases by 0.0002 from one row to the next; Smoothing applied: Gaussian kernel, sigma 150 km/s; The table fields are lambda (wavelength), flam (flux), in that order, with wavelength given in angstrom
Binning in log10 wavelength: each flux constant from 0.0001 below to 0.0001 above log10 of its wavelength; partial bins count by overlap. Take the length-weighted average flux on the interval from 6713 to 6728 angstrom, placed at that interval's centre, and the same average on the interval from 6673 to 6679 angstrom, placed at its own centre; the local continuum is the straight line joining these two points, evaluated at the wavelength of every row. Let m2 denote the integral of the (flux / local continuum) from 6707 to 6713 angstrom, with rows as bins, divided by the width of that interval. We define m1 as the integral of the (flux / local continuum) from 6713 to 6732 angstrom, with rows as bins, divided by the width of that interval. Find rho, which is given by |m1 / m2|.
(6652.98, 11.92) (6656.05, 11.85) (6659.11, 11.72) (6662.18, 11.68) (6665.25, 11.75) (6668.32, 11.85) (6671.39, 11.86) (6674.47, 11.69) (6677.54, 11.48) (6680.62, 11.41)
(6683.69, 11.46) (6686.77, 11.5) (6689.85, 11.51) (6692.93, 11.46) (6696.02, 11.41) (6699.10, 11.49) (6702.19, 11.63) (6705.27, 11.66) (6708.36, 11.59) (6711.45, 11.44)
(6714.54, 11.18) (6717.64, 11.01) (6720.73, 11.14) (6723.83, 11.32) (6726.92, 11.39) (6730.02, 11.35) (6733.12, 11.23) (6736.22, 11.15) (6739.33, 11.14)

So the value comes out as 0.99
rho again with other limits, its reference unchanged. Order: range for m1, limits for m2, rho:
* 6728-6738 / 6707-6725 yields 1.01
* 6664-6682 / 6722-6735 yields 0.99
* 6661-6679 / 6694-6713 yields 0.99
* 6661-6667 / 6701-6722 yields 0.99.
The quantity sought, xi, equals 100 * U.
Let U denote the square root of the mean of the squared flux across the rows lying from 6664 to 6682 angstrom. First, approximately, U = 11.7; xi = 1167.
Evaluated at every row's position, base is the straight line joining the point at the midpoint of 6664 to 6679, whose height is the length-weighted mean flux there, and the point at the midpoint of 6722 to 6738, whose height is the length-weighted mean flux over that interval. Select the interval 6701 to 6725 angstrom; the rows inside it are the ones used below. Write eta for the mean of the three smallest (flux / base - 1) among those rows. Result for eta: -0.023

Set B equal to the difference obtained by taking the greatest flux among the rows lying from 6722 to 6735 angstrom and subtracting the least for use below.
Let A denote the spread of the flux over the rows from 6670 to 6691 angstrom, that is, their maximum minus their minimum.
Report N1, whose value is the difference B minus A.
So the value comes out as -0.29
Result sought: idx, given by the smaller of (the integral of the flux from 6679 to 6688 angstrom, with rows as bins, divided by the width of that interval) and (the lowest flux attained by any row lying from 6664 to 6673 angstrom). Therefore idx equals 11.46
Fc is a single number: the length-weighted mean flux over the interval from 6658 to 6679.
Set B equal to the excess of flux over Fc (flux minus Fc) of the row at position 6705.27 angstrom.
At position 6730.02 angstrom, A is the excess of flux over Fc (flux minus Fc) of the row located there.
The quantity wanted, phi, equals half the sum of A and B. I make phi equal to -0.21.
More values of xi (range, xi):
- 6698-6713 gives 1156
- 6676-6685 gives 1145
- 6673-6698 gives 1149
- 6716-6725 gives 1116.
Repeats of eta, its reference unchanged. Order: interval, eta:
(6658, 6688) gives -0.018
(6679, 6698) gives -0.016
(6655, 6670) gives -0.007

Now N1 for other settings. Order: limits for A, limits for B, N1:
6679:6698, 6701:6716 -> 0.38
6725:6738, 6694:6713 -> 0.01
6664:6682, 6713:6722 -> -0.28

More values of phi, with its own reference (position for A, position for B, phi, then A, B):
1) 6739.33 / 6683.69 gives -0.42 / -0.58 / -0.26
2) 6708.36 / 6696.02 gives -0.22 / -0.13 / -0.31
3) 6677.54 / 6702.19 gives -0.16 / -0.24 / -0.09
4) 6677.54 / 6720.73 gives -0.41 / -0.24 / -0.58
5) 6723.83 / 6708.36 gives -0.26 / -0.40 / -0.13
